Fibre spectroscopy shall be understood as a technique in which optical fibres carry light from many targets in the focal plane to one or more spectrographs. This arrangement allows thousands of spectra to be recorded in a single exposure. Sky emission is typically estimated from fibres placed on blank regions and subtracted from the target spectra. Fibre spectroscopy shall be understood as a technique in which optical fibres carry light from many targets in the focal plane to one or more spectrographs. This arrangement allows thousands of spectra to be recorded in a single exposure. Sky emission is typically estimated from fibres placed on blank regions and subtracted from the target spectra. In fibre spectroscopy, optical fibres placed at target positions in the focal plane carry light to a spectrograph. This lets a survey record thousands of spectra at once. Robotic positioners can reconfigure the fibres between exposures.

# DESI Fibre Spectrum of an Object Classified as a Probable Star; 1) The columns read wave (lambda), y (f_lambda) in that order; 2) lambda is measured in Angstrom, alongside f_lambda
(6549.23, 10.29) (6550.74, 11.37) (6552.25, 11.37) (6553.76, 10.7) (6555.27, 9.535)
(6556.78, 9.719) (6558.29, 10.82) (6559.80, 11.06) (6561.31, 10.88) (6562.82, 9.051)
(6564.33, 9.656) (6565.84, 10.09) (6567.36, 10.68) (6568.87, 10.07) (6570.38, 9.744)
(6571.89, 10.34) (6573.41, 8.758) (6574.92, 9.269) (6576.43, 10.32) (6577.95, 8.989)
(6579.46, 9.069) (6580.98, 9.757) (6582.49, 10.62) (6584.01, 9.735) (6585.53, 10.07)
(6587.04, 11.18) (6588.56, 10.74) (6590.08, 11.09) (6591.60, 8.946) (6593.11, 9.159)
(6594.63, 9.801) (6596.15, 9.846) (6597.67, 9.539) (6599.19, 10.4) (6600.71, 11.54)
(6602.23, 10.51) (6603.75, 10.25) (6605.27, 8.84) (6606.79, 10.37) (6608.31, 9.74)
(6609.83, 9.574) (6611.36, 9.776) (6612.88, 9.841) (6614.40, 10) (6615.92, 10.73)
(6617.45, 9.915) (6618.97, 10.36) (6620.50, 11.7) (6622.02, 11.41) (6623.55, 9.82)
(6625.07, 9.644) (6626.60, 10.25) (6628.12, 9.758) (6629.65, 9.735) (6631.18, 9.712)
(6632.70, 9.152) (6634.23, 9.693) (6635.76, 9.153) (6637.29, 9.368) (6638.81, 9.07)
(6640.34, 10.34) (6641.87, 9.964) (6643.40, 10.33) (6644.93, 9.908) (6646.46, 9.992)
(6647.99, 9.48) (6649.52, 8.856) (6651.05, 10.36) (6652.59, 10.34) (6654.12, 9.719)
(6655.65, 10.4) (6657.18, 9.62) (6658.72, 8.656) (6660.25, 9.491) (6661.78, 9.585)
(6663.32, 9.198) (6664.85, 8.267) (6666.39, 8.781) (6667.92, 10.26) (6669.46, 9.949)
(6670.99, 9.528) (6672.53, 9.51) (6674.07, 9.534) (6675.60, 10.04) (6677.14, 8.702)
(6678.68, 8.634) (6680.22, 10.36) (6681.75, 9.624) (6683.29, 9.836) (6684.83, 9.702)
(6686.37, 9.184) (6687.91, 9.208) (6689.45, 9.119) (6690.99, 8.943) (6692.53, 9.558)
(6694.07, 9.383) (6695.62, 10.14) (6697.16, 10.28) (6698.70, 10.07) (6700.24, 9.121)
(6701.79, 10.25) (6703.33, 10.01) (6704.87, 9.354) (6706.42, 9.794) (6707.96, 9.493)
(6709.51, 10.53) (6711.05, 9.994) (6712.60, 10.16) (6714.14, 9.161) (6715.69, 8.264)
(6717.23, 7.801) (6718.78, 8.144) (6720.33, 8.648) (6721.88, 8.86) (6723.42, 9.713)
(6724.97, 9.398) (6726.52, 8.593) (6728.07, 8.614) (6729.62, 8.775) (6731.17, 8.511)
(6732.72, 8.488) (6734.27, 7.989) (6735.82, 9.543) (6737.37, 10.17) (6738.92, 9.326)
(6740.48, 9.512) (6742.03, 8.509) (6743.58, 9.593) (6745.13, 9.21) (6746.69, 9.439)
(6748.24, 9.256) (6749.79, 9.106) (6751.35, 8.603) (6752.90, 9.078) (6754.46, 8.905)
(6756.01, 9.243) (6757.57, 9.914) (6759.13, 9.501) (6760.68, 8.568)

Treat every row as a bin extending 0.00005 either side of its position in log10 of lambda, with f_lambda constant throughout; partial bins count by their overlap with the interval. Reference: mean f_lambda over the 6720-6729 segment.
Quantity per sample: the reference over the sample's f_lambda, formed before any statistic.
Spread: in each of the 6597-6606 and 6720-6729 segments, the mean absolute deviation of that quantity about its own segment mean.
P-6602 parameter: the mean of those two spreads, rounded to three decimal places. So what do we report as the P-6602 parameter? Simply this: 0.051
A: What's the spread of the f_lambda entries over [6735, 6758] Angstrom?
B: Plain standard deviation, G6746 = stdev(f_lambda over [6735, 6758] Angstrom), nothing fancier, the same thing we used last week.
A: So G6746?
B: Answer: 0.4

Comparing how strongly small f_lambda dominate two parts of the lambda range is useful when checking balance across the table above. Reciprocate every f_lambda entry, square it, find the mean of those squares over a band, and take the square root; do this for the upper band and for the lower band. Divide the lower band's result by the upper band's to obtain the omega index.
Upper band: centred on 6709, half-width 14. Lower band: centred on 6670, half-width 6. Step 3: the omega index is 0.992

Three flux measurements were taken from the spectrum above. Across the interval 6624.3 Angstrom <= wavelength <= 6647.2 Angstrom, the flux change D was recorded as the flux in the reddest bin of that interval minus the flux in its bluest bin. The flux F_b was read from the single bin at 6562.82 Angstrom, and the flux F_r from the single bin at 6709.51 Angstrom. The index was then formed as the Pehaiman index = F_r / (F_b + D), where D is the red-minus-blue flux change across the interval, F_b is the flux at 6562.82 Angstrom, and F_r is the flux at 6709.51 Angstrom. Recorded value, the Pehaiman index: 1.12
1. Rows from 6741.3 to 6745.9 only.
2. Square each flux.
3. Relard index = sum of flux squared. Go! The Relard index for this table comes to 249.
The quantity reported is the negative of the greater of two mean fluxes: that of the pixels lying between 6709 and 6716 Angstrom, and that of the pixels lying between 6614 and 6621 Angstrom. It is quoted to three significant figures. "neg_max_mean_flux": -10.5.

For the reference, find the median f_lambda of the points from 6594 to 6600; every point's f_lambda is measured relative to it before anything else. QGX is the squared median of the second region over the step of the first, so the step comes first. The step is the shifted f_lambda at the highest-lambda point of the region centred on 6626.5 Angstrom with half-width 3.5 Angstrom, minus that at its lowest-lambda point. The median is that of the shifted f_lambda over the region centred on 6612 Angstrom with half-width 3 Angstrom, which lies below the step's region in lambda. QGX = 0.0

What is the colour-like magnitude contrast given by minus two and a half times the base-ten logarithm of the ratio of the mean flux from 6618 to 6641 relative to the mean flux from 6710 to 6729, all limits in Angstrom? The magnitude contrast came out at -0.11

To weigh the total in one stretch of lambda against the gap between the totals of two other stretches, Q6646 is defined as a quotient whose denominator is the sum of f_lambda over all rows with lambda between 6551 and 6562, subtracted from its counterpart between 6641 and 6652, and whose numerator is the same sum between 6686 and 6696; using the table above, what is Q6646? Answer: -13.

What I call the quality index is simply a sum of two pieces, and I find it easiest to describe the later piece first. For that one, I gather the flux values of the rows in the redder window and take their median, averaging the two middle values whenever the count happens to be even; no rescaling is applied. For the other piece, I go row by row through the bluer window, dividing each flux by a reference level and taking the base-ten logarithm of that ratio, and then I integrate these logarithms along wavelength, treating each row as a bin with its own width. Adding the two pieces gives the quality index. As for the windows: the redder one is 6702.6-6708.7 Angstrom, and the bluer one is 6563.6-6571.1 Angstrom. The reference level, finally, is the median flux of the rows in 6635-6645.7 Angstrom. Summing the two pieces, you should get 9.7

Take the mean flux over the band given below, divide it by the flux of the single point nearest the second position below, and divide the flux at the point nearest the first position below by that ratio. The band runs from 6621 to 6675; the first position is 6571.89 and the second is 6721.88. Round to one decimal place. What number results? 9.5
